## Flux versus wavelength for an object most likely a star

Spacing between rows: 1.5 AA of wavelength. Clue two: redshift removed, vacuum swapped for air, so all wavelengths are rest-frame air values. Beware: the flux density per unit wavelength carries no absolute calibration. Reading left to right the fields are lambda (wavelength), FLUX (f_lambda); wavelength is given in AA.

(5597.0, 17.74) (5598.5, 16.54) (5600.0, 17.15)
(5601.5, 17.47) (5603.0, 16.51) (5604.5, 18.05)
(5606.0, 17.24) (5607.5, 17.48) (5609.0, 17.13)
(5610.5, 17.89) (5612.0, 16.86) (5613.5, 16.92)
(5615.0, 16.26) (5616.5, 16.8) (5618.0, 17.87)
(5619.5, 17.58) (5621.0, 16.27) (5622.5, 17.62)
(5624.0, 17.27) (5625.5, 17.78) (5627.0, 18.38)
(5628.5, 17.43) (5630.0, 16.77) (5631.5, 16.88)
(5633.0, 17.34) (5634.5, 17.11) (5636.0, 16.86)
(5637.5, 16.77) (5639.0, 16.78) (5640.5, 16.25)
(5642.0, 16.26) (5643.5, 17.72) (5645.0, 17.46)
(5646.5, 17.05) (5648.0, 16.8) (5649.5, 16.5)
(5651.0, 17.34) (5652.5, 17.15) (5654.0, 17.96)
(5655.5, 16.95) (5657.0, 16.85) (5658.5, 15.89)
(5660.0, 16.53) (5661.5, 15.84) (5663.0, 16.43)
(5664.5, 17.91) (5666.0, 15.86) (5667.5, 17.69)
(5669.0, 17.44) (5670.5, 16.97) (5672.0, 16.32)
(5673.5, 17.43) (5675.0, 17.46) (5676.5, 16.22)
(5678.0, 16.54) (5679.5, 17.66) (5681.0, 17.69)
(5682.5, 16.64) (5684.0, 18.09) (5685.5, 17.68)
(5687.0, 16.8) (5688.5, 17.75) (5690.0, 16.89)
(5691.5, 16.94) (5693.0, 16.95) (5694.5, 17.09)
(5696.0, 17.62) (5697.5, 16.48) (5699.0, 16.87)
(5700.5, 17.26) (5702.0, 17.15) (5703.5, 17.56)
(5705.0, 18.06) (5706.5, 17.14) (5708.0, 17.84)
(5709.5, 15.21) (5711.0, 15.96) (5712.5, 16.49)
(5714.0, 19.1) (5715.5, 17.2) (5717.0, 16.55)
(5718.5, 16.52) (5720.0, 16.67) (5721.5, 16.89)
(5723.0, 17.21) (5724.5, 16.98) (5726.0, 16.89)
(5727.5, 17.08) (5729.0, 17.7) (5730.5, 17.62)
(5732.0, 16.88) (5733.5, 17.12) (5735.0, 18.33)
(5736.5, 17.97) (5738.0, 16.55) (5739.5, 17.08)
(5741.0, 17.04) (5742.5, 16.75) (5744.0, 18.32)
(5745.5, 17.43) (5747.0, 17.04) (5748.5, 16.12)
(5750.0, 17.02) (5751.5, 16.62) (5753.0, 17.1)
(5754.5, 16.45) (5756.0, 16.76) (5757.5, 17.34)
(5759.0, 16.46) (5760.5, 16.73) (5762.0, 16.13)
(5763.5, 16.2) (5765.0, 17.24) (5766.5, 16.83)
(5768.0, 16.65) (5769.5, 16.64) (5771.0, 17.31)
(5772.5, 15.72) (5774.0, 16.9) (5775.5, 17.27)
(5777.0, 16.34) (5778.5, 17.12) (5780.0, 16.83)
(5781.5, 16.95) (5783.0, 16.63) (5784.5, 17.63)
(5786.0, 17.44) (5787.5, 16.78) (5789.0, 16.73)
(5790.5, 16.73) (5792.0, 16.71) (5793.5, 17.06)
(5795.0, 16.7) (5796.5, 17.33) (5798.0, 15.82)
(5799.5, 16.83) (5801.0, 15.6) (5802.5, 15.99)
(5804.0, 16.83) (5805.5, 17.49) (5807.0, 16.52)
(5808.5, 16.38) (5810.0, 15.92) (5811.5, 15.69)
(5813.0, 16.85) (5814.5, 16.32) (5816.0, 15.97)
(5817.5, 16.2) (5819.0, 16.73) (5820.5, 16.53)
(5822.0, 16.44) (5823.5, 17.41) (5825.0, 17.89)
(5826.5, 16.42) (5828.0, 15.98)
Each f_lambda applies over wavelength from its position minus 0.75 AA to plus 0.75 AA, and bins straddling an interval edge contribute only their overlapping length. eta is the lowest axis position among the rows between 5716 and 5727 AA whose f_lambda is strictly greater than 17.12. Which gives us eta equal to 5723.0 AA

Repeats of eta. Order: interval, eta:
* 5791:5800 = 5796.5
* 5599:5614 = 5600.0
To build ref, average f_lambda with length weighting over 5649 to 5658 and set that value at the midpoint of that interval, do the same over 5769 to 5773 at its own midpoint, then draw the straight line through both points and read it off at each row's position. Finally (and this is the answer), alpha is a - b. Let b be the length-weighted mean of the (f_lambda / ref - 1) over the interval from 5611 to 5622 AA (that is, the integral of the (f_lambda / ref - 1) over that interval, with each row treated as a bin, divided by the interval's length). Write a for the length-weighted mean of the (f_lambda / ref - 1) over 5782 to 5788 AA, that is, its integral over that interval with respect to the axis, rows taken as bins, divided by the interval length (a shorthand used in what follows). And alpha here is 0.05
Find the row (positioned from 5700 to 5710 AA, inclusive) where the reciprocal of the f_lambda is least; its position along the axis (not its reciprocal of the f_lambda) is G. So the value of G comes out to 5705.0 AA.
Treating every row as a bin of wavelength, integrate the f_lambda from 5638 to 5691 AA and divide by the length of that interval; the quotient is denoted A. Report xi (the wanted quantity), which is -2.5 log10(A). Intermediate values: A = 17.0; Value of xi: -3.08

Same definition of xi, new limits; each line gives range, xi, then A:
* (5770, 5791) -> -3.07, 16.9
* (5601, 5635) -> -3.09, 17.3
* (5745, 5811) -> -3.06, 16.7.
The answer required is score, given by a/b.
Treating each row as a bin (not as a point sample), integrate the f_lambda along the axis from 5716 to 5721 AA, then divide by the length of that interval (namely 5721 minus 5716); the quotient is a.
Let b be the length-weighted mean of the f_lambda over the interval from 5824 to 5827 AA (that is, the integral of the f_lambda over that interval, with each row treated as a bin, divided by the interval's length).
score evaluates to 0.96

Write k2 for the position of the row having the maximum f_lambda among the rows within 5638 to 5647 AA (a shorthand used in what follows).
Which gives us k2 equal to 5643.5 AA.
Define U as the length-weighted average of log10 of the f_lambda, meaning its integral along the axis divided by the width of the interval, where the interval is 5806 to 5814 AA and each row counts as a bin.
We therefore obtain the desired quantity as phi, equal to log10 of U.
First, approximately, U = 1.21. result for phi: 0.0836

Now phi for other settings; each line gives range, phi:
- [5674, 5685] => 0.0918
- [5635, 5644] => 0.0878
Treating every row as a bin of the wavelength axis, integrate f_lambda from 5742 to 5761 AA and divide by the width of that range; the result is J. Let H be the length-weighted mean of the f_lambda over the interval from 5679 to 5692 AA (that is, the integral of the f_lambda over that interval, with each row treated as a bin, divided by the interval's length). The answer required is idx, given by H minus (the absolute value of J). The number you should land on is 0.41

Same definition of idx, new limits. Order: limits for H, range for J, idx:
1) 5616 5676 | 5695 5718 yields -0.06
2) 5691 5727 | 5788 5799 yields 0.30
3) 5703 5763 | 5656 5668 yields 0.43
